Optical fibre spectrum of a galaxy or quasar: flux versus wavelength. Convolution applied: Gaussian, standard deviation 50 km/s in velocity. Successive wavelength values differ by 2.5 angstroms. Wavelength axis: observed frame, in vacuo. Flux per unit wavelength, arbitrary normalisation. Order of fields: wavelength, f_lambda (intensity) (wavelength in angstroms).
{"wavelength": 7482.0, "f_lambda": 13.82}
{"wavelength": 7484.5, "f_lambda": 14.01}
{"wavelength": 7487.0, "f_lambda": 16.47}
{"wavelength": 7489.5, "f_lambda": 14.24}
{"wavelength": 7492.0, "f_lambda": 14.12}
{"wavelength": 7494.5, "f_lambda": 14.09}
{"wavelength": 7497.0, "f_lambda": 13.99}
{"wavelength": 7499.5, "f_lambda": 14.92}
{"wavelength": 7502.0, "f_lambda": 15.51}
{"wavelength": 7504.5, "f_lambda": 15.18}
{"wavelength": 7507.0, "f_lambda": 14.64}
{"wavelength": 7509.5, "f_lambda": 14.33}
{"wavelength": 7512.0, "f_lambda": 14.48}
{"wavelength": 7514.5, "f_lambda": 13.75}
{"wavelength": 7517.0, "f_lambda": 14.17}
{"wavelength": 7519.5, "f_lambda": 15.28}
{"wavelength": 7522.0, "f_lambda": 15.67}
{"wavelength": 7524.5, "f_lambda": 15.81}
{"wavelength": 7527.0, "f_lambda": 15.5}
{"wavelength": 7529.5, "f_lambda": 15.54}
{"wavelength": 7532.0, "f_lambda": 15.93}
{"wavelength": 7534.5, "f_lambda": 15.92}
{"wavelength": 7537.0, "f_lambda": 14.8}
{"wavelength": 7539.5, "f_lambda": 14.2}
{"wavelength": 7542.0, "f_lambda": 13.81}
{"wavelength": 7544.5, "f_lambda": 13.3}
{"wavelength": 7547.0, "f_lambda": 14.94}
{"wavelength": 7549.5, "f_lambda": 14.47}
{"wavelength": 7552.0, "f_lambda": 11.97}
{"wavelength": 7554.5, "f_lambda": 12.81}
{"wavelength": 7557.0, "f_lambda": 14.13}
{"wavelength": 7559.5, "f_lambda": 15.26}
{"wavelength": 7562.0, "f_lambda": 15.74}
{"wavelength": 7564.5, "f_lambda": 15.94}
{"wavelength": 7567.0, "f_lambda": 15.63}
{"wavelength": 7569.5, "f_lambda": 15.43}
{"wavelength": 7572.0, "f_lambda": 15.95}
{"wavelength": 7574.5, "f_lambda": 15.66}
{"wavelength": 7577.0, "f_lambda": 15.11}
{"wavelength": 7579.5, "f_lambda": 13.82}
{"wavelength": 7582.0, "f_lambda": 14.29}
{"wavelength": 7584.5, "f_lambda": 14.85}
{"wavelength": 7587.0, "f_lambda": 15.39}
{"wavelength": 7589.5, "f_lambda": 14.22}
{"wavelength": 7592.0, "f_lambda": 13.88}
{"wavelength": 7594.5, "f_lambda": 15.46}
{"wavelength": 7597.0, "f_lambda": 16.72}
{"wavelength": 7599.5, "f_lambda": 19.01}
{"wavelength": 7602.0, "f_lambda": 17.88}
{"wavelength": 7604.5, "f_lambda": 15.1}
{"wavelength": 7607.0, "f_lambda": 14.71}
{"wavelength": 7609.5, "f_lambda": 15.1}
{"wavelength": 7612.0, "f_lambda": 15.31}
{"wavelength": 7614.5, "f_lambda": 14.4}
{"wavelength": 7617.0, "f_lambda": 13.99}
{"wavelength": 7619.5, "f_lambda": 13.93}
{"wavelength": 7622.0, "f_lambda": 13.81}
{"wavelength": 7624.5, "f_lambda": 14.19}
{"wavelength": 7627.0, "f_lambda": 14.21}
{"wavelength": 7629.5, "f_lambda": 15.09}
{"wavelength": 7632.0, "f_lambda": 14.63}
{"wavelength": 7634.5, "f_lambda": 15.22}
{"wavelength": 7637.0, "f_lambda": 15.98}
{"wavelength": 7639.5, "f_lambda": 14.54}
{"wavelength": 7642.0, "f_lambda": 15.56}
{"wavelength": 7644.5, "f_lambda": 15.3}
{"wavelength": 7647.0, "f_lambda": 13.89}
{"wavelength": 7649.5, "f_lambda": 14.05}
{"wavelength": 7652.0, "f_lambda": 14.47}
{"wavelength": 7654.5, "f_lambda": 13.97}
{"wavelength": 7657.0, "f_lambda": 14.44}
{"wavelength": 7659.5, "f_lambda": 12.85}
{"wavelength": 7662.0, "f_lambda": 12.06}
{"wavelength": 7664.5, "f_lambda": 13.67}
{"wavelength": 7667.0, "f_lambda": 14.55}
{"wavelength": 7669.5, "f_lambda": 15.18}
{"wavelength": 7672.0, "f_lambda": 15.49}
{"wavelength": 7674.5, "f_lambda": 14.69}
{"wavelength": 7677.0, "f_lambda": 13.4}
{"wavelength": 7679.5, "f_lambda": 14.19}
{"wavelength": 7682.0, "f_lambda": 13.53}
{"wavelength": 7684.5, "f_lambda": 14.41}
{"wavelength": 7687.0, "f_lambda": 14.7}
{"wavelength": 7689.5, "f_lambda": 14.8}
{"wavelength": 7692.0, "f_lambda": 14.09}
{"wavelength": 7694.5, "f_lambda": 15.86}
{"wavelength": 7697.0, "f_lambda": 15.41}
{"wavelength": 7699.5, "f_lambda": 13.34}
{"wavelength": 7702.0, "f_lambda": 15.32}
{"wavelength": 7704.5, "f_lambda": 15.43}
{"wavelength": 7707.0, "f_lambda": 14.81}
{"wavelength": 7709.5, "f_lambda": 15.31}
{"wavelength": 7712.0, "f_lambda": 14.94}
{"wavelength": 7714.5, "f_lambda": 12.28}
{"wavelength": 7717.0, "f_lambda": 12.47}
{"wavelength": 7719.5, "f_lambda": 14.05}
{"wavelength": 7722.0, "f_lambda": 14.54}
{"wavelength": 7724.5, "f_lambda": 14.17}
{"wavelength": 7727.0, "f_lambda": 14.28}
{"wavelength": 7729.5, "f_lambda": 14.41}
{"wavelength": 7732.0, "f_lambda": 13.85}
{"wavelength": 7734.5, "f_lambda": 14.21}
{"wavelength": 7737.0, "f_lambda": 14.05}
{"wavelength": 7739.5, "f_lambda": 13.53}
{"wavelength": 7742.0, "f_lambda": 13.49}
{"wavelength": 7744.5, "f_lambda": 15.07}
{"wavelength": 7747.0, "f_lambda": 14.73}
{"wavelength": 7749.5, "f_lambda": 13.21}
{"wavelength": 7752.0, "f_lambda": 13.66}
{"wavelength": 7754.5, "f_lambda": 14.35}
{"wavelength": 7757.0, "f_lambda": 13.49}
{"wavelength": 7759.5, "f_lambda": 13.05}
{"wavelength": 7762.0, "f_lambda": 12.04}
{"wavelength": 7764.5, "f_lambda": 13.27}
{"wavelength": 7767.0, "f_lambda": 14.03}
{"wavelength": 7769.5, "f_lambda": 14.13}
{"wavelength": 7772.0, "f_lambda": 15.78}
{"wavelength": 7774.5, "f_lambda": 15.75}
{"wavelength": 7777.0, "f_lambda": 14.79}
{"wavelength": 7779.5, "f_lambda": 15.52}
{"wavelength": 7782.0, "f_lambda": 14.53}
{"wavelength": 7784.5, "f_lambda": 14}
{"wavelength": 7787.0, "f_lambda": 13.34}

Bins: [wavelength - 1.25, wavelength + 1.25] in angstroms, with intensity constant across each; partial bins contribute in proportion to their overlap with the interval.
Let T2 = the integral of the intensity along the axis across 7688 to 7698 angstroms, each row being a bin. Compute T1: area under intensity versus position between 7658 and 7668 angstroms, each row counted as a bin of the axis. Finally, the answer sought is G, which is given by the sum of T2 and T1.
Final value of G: 283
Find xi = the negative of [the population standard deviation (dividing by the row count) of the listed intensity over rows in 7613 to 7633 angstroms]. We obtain -0.4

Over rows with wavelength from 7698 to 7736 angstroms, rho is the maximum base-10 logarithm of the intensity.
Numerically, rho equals 1.19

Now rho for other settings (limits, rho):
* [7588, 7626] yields 1.28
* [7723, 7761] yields 1.18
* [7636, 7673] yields 1.20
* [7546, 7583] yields 1.20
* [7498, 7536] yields 1.20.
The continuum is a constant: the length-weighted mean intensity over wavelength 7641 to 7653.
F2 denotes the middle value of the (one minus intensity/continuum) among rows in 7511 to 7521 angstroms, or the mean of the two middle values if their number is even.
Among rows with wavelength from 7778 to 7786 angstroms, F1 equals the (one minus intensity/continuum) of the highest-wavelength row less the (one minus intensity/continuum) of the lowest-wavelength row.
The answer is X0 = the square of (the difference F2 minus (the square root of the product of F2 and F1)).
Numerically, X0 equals 0.0007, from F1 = 0.10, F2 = 0.02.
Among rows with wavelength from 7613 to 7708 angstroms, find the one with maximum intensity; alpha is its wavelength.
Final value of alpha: 7637.0 angstroms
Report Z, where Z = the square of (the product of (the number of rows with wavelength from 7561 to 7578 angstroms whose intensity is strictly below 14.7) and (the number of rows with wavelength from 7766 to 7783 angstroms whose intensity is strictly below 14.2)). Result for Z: 0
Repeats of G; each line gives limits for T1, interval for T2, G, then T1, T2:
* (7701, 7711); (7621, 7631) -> 296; 152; 143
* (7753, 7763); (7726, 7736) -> 275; 133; 142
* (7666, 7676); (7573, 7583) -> 297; 149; 148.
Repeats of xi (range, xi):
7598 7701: -1.2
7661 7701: -0.9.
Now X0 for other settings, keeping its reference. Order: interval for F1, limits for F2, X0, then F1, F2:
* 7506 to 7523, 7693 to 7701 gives 0.0129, -0.07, -0.05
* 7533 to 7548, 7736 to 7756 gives 0.0000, 0.07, 0.05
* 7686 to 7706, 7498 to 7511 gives 0.0025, -0.05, -0.02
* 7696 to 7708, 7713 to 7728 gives 0.0000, 0.04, 0.04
